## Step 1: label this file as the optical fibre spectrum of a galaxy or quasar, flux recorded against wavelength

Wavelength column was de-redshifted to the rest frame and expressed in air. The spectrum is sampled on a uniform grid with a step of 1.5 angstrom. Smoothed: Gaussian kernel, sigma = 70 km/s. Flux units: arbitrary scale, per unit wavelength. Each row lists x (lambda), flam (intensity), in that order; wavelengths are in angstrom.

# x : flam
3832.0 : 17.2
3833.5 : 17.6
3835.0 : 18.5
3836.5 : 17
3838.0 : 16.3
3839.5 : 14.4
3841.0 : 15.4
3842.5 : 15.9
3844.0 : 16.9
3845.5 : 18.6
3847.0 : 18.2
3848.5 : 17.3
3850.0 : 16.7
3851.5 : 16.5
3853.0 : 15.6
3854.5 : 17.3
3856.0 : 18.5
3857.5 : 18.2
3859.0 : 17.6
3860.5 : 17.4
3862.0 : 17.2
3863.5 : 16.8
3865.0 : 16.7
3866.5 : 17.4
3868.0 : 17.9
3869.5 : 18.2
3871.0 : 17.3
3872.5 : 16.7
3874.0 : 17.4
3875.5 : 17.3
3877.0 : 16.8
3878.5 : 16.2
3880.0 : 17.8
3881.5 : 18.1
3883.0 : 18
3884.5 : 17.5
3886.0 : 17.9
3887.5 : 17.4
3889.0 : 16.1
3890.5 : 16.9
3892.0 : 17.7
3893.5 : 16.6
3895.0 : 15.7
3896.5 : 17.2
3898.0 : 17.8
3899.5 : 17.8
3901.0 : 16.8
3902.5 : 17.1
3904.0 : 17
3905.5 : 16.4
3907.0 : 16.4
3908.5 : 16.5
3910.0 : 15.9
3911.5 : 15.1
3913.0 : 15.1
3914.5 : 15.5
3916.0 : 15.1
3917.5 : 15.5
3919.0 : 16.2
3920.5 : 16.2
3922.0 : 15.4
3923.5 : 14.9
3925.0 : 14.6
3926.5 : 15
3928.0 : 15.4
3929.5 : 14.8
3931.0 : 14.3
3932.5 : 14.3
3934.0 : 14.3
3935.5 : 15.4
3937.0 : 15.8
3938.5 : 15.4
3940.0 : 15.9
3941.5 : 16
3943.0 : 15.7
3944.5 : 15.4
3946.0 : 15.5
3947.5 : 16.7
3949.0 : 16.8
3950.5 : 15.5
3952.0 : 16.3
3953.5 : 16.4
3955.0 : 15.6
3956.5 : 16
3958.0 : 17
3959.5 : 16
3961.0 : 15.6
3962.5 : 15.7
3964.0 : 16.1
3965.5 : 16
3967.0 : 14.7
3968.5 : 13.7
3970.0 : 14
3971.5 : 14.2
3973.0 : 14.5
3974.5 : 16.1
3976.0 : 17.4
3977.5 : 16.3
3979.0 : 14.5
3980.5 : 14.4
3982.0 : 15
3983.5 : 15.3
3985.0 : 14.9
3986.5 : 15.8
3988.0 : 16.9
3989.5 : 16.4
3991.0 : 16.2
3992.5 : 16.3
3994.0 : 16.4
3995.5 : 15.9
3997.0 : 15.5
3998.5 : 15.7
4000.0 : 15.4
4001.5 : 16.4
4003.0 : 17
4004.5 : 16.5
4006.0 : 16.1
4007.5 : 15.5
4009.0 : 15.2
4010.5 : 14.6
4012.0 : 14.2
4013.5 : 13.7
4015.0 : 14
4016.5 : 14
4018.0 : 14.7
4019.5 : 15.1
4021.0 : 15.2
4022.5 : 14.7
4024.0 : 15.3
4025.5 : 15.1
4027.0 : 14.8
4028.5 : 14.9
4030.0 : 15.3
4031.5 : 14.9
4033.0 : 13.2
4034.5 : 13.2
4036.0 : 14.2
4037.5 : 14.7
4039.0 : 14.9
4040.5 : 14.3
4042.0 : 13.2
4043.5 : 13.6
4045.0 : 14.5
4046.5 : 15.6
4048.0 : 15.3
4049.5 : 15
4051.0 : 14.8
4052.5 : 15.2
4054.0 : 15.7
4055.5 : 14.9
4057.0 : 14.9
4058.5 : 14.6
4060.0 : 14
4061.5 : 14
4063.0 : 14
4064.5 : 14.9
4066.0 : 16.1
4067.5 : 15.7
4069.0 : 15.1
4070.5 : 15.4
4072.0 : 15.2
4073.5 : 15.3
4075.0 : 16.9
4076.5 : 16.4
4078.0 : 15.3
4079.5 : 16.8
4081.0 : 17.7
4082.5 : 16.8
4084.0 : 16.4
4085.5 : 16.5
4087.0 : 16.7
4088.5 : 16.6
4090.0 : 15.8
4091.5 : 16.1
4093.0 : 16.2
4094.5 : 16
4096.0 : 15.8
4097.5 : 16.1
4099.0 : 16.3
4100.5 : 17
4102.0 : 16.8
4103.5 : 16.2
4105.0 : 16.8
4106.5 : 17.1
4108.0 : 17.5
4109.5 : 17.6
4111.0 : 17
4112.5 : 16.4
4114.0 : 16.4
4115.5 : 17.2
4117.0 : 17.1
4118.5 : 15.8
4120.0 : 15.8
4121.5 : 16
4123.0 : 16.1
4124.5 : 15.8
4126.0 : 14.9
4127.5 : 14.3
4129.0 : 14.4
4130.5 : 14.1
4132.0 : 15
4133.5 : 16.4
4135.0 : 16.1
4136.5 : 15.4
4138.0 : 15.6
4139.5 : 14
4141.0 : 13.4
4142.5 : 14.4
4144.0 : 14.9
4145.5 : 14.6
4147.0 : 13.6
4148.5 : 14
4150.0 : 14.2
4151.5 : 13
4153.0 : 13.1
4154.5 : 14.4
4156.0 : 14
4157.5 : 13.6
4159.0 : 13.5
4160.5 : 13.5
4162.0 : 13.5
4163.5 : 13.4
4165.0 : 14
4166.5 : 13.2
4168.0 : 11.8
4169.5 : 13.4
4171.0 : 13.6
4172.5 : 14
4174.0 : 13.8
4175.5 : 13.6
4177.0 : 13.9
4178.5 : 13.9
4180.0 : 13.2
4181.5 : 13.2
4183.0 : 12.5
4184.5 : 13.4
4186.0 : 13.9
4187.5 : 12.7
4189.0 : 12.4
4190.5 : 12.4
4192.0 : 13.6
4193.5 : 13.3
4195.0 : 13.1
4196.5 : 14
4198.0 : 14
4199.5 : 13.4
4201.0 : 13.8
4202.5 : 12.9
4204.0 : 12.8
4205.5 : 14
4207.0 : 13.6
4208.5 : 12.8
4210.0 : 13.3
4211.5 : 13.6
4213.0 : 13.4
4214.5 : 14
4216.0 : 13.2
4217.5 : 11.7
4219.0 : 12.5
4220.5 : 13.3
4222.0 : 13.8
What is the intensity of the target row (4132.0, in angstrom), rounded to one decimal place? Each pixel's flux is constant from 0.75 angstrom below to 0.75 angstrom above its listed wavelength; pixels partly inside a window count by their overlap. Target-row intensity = 15.0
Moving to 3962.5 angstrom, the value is 15.7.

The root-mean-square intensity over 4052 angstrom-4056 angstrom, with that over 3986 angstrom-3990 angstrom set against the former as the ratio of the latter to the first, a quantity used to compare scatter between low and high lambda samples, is 1.07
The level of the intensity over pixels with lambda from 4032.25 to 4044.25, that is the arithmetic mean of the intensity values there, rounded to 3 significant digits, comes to 13.9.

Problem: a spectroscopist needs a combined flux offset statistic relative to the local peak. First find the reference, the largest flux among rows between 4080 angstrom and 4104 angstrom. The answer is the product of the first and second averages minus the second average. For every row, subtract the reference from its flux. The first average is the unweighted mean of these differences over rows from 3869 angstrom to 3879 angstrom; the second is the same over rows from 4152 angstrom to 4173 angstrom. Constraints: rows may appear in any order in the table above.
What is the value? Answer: 7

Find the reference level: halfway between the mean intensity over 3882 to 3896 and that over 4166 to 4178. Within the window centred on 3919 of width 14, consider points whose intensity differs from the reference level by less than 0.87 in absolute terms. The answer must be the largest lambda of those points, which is 3925.0 angstrom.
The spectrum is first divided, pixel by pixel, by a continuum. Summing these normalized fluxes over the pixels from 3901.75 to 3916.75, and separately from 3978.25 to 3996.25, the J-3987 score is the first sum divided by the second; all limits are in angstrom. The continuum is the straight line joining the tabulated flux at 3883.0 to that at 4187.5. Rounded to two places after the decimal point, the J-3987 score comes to 0.79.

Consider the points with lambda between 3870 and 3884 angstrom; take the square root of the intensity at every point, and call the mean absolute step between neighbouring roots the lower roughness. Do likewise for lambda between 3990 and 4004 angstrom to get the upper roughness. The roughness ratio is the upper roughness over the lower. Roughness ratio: 0.73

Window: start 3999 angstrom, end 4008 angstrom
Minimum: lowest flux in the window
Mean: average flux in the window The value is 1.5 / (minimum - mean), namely -2.0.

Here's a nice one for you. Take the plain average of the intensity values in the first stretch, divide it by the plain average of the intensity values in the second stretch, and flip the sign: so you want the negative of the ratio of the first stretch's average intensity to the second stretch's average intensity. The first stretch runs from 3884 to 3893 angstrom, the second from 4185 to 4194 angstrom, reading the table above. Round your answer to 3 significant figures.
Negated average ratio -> -1.32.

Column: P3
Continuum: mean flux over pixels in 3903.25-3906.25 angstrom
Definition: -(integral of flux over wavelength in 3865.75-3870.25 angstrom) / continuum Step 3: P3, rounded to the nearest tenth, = -4.8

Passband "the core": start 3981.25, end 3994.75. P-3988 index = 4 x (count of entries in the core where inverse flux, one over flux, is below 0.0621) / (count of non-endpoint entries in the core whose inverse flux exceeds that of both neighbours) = 10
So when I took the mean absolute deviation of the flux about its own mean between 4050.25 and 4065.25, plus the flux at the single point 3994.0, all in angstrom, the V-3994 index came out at 16.8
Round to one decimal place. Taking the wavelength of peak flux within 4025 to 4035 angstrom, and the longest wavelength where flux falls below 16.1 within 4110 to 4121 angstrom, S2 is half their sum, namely 4075.0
